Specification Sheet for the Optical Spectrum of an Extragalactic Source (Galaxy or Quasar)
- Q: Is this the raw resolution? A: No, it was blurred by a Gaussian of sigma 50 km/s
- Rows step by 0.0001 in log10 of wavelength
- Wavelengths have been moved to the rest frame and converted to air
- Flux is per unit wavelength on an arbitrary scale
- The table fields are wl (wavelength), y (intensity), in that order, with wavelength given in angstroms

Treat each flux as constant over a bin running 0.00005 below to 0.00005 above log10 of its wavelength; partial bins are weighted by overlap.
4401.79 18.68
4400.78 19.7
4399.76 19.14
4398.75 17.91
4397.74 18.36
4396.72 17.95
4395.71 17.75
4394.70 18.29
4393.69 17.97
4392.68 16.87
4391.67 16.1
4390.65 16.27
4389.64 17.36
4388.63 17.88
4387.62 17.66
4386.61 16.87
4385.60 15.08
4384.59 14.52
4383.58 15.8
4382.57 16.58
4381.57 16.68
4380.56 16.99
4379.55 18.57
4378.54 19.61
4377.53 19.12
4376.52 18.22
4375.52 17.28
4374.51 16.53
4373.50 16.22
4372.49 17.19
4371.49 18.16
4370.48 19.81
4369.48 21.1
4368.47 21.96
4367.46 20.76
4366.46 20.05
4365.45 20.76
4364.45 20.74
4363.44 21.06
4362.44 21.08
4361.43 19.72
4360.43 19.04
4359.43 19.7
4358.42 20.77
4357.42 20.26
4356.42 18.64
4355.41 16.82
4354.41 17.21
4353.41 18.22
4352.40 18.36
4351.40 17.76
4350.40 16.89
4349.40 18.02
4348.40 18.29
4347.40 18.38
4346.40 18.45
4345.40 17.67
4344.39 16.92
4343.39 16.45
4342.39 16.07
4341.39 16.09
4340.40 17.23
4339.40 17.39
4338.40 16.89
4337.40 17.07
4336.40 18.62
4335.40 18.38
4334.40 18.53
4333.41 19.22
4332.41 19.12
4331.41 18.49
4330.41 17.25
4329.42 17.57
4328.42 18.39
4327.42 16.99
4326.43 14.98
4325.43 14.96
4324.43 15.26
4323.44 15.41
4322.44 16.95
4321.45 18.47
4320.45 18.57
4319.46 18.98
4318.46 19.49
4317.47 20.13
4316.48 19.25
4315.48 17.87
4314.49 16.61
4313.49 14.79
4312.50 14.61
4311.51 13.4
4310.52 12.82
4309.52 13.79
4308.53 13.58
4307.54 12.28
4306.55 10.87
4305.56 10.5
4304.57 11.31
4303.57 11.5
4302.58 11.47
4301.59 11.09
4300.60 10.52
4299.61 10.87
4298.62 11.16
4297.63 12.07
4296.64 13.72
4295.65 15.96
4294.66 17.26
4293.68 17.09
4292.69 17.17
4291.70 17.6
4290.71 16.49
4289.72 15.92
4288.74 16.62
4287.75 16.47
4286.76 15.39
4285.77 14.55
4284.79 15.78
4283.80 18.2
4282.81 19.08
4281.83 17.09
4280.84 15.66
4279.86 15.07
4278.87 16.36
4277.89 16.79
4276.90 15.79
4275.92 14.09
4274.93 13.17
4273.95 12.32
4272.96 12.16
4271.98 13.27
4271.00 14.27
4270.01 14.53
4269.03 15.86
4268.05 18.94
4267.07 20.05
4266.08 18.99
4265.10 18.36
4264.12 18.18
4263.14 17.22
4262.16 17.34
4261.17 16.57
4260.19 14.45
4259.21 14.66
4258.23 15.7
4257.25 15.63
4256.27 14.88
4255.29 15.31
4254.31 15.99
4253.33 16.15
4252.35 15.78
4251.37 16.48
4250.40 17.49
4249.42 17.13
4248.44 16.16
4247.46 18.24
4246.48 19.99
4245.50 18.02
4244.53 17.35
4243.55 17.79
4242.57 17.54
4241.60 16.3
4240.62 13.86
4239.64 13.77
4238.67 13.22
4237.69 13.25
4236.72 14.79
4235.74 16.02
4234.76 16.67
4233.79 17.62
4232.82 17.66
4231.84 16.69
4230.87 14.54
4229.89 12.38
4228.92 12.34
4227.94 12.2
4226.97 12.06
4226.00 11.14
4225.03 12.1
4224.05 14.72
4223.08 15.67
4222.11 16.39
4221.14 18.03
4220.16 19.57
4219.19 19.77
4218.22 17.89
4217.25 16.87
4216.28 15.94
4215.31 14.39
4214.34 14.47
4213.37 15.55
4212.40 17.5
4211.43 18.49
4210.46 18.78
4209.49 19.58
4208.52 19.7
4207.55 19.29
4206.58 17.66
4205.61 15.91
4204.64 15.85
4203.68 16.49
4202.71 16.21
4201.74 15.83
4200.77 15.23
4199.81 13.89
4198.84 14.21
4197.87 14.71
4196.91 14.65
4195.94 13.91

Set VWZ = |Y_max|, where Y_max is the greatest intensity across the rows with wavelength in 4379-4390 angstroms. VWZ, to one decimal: 18.6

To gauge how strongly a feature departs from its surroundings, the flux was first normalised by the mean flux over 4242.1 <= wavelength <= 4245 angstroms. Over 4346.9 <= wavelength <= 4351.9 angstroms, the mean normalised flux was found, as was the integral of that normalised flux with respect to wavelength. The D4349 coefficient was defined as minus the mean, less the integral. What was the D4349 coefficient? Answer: -6.1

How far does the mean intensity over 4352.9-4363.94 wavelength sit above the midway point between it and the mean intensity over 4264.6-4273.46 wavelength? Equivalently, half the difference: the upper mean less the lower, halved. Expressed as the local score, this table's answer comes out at 1.5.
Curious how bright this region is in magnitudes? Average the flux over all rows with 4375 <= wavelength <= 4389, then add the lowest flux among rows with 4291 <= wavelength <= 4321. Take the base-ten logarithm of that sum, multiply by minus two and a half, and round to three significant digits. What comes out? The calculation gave -3.61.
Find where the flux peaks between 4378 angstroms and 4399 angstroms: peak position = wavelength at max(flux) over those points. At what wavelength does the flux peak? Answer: 4378.54 angstroms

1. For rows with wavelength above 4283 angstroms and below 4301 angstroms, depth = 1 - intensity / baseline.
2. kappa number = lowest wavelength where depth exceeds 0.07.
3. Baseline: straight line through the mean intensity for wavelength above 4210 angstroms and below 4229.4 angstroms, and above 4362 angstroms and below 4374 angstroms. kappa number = 4284.79 angstroms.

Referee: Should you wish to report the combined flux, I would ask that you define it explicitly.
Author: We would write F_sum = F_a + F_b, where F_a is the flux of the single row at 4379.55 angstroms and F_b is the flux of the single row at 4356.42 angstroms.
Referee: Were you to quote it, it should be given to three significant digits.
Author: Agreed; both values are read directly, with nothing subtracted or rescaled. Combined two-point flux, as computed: 37.2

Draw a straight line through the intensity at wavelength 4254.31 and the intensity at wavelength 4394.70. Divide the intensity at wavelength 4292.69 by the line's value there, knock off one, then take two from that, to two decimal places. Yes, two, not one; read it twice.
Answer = -1.97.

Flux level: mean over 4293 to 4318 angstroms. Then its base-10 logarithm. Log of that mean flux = 1.14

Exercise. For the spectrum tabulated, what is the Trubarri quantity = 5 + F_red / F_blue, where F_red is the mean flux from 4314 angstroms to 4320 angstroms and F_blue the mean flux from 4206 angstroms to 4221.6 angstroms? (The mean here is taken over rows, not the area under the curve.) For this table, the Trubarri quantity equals 6.06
